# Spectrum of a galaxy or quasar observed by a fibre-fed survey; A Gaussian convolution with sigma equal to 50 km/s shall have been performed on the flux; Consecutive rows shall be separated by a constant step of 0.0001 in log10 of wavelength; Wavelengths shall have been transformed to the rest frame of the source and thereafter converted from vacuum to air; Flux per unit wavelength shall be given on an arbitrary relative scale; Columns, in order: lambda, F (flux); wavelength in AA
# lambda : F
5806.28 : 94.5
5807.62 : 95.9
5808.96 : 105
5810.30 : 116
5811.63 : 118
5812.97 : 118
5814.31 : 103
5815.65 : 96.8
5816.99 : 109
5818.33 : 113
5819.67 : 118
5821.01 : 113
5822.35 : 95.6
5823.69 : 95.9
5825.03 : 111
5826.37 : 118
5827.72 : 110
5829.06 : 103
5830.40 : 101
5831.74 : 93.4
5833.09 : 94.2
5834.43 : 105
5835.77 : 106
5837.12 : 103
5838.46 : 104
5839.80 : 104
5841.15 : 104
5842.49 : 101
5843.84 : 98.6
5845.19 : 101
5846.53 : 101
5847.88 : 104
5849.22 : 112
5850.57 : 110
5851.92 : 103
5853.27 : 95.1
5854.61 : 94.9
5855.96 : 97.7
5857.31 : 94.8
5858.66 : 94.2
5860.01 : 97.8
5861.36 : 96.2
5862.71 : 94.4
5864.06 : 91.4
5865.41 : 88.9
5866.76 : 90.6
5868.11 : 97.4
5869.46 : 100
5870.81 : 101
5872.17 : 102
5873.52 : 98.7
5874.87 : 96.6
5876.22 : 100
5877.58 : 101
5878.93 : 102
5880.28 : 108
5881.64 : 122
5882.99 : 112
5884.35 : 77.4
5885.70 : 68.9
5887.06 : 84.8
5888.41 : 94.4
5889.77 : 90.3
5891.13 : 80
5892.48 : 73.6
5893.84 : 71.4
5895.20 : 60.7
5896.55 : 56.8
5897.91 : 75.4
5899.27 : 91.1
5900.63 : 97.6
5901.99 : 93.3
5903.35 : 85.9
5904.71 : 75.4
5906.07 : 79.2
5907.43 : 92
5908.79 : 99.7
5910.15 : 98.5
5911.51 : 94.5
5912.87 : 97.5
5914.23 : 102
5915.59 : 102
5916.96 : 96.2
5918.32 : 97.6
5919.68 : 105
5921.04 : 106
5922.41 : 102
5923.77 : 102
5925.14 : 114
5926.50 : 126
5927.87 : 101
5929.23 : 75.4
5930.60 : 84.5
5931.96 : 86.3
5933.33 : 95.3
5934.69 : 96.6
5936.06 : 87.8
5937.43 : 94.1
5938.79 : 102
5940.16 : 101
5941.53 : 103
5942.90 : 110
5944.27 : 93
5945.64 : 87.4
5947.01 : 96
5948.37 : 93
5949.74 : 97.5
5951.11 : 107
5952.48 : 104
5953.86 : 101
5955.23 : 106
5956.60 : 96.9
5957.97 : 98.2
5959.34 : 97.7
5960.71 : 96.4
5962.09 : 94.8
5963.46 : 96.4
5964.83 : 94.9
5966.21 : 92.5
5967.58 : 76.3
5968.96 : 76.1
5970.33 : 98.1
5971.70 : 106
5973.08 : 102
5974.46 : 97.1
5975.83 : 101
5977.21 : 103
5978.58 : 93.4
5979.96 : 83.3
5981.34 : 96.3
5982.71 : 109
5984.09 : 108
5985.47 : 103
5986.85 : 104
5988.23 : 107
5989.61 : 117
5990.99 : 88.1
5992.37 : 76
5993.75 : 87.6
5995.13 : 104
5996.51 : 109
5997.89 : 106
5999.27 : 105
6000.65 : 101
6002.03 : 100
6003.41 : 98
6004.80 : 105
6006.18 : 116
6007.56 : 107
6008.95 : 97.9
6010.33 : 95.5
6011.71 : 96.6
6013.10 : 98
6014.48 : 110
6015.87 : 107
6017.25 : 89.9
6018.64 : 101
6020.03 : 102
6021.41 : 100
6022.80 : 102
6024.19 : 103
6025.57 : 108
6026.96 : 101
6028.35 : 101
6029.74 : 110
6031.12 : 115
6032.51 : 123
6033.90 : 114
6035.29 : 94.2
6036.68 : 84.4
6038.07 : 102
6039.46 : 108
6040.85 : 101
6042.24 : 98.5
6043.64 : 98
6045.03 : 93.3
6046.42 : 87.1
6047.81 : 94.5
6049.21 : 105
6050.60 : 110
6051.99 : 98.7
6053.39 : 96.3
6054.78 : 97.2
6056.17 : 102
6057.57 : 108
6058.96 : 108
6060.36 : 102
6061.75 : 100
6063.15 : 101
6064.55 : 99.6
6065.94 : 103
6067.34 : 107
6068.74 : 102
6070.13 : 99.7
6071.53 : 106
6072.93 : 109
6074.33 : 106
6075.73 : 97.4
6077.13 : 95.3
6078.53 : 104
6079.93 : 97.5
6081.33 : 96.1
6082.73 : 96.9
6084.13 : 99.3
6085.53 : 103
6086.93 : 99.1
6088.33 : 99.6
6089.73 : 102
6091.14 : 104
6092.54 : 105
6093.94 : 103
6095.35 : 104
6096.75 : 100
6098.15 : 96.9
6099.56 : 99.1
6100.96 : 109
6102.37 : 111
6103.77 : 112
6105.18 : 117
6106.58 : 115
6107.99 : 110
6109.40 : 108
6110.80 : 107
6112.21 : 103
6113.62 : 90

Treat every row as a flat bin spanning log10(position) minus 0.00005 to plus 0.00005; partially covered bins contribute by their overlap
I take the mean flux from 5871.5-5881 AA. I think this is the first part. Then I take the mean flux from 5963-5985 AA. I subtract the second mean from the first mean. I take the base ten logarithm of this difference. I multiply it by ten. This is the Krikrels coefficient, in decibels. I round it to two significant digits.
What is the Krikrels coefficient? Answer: 7.3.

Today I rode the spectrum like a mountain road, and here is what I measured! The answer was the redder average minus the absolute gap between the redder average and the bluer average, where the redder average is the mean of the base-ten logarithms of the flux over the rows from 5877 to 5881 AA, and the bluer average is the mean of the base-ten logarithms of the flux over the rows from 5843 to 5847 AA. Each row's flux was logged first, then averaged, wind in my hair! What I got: 2.00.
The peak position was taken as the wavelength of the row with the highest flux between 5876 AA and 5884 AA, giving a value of 5881.64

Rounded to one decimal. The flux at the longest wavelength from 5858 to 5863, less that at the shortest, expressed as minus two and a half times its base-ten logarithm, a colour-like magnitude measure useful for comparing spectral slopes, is 1.7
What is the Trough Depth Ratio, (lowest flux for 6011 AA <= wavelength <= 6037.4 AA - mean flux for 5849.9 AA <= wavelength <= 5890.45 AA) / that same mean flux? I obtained -0.13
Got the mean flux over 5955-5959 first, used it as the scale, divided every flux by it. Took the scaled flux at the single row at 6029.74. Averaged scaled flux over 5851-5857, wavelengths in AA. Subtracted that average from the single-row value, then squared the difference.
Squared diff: 0.015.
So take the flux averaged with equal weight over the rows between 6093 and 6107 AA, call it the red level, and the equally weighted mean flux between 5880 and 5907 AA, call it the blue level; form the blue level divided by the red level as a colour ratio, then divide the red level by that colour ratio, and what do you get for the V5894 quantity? 134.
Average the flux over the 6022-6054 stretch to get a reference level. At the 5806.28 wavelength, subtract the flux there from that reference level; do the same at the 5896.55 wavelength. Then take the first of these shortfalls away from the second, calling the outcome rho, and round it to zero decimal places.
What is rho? 38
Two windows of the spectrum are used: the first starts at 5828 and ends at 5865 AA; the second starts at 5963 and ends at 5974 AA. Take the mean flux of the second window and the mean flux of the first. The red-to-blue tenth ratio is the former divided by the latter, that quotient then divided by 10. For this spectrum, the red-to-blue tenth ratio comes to 0.093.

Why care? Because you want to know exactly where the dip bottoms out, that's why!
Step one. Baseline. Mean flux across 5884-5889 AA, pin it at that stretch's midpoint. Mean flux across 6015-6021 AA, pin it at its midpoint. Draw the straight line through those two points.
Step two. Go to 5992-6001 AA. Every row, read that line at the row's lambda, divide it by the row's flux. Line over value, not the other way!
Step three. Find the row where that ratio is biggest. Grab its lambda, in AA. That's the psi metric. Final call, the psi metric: 5992.37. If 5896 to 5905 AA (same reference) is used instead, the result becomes 5896.55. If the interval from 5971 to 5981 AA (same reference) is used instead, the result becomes 5979.96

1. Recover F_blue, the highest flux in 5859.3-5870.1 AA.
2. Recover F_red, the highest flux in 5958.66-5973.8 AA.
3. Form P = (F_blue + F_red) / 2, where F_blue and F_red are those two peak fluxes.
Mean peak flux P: 103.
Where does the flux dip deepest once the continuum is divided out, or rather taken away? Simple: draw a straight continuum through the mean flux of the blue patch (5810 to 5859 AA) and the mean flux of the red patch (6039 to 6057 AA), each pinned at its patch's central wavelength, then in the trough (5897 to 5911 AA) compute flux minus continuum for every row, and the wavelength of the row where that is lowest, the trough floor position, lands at 5897.91 AA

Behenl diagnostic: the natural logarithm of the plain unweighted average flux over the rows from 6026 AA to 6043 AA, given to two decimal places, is 4.65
